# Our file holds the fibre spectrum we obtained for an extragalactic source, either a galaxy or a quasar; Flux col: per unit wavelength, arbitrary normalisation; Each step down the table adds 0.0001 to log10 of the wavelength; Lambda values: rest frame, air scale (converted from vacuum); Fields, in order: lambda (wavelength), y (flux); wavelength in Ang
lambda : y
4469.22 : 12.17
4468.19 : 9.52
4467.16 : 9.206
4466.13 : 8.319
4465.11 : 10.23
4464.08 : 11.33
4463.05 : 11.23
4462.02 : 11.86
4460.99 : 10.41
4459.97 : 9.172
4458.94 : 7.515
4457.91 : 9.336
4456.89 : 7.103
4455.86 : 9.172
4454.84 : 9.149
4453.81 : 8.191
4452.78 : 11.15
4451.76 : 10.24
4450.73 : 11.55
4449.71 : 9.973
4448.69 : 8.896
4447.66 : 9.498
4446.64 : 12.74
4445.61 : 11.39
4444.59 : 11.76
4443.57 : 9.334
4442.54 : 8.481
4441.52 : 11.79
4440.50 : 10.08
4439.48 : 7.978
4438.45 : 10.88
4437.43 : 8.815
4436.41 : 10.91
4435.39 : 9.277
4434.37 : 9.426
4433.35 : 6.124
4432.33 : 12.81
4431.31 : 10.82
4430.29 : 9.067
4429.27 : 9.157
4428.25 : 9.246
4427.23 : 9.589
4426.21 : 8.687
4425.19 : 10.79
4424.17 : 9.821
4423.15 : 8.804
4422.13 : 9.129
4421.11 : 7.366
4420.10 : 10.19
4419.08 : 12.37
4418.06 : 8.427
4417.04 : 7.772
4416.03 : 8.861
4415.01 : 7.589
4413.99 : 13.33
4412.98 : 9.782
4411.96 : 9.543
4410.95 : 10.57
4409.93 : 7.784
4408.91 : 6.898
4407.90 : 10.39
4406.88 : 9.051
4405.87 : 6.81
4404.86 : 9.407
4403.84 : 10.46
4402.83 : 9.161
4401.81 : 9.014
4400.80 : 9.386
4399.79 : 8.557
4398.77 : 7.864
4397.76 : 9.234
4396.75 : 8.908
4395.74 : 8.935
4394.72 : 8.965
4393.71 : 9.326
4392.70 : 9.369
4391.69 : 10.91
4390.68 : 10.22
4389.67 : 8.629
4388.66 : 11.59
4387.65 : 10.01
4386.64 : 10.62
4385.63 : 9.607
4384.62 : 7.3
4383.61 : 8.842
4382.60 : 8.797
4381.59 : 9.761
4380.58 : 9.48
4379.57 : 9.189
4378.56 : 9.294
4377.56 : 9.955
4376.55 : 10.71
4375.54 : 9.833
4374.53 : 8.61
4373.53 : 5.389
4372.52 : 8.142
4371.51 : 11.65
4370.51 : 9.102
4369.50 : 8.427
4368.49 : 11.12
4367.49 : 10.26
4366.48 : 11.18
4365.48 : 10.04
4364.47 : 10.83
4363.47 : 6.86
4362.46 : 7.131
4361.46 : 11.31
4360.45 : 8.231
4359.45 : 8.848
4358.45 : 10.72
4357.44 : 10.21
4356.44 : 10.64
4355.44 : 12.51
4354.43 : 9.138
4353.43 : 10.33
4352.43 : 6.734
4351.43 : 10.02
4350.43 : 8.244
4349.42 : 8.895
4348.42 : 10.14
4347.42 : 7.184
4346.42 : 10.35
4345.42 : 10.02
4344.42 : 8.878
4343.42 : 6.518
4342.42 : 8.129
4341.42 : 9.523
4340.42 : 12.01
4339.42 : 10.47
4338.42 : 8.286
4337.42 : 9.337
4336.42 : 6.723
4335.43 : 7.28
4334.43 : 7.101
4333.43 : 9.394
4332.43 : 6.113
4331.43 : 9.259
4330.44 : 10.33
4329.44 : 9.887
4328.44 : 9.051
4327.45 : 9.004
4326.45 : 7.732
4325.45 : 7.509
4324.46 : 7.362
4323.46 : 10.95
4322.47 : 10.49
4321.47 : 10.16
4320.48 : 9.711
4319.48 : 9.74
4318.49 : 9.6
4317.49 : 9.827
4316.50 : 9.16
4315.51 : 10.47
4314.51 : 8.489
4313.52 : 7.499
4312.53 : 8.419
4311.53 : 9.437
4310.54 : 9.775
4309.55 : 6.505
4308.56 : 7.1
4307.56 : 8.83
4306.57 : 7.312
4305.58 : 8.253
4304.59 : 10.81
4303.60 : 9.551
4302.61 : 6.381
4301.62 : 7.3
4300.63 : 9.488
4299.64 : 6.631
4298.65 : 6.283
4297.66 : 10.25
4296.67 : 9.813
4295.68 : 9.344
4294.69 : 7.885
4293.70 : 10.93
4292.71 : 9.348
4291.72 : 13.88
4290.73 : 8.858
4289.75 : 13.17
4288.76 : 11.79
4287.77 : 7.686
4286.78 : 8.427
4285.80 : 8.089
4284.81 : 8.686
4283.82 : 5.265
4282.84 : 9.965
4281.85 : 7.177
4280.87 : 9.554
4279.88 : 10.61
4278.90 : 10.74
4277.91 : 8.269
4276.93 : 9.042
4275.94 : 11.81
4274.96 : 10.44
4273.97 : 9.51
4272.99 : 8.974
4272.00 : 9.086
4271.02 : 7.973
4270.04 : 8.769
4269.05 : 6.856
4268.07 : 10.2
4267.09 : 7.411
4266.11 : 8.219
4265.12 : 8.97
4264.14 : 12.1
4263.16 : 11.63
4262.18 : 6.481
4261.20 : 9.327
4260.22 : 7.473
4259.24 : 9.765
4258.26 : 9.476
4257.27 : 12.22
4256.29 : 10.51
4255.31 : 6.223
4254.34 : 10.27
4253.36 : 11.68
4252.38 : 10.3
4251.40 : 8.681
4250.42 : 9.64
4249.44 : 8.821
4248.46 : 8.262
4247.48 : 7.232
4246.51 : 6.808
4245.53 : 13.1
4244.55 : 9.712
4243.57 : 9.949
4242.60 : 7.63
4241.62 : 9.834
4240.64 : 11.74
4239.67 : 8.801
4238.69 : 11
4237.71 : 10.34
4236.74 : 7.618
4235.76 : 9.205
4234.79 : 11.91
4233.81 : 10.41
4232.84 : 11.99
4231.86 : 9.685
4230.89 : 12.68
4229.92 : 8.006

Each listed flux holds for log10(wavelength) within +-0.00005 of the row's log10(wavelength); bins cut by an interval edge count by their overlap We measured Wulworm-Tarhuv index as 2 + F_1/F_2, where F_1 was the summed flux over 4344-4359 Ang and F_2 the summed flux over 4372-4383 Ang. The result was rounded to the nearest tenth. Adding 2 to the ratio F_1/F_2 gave 3.5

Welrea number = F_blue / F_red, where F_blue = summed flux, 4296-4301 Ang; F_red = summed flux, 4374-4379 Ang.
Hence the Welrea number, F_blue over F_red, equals 0.88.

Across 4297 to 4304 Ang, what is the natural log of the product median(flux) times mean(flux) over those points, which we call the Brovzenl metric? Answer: 4.07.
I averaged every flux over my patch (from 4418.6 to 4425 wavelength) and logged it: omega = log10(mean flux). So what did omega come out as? 0.98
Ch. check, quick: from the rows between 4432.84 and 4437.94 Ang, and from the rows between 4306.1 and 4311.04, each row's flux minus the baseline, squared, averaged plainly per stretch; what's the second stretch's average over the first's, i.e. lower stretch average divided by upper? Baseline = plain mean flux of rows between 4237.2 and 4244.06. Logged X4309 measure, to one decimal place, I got 1.6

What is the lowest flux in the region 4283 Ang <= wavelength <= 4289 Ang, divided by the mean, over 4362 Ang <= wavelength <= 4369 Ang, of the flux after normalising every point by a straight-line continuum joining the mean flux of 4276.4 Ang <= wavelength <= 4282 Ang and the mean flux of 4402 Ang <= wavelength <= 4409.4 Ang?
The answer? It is 4.9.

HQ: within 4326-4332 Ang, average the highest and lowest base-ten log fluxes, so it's 0.951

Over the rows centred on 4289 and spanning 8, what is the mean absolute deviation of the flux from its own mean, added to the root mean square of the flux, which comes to 12.5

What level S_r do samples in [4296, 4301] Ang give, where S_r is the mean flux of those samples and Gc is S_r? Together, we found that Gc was 8.5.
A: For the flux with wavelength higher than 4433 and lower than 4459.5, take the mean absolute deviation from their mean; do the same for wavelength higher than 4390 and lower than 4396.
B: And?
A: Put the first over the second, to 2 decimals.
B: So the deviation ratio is 2.00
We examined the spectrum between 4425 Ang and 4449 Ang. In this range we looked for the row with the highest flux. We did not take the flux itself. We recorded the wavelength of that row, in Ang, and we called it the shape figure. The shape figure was 4432.33 Ang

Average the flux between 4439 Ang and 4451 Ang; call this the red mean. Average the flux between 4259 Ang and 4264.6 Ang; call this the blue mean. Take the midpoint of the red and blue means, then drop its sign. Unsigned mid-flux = 9.9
